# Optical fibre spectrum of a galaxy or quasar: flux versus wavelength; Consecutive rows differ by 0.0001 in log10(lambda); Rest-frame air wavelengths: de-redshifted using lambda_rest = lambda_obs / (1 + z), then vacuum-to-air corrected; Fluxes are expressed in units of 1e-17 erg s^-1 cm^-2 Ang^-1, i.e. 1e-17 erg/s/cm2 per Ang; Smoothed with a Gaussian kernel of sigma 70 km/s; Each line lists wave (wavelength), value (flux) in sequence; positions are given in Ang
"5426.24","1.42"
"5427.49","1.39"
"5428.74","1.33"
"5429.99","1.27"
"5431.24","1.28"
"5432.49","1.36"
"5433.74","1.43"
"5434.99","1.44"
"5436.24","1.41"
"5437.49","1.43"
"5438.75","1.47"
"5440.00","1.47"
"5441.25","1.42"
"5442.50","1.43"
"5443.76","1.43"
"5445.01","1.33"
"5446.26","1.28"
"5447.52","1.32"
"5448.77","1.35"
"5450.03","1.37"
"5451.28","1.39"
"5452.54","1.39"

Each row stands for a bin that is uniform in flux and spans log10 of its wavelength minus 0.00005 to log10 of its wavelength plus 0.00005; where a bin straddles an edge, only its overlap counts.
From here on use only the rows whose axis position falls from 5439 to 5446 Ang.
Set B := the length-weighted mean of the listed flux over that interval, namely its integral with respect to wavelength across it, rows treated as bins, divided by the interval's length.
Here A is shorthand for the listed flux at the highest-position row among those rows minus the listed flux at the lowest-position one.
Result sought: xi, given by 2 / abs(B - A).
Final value 1.29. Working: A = -0.14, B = 1.41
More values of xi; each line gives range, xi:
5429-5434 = 1.71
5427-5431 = 1.39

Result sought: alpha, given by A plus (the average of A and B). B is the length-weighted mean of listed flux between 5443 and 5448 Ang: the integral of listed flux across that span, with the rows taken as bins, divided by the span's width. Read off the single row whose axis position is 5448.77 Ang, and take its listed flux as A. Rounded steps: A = 1.35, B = 1.34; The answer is 2.70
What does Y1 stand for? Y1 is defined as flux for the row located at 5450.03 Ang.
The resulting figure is 1.37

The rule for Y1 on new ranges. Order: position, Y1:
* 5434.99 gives 1.44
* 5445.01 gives 1.33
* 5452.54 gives 1.39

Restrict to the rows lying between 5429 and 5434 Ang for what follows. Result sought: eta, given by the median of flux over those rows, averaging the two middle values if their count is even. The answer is 1.32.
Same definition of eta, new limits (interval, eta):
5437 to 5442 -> 1.45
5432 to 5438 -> 1.43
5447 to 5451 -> 1.35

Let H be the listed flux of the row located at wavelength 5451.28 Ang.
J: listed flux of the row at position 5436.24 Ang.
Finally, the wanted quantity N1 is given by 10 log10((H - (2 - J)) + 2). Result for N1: 4.5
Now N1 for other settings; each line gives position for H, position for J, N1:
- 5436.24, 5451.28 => 4.5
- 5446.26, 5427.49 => 4.3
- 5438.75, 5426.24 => 4.6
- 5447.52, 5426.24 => 4.4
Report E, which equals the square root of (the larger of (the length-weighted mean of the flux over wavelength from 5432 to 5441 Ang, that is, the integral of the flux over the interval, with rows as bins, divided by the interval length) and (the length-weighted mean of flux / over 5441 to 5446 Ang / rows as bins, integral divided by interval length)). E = 1.20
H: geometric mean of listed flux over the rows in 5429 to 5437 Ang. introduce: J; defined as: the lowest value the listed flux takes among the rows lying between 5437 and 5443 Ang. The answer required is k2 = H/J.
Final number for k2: 0.96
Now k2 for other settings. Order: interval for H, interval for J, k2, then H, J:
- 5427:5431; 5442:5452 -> 1.04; 1.33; 1.28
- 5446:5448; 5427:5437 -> 1.02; 1.30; 1.27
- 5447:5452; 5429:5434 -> 1.07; 1.36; 1.27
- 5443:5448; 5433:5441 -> 0.95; 1.34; 1.41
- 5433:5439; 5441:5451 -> 1.12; 1.44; 1.28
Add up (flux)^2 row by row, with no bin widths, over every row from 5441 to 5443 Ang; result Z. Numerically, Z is 4.1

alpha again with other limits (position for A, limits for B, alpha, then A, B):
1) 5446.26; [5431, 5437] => 2.62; 1.28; 1.39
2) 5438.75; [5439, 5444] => 2.93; 1.47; 1.44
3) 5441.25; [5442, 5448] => 2.81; 1.42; 1.36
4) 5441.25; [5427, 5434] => 2.80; 1.42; 1.34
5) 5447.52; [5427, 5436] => 2.66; 1.32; 1.36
